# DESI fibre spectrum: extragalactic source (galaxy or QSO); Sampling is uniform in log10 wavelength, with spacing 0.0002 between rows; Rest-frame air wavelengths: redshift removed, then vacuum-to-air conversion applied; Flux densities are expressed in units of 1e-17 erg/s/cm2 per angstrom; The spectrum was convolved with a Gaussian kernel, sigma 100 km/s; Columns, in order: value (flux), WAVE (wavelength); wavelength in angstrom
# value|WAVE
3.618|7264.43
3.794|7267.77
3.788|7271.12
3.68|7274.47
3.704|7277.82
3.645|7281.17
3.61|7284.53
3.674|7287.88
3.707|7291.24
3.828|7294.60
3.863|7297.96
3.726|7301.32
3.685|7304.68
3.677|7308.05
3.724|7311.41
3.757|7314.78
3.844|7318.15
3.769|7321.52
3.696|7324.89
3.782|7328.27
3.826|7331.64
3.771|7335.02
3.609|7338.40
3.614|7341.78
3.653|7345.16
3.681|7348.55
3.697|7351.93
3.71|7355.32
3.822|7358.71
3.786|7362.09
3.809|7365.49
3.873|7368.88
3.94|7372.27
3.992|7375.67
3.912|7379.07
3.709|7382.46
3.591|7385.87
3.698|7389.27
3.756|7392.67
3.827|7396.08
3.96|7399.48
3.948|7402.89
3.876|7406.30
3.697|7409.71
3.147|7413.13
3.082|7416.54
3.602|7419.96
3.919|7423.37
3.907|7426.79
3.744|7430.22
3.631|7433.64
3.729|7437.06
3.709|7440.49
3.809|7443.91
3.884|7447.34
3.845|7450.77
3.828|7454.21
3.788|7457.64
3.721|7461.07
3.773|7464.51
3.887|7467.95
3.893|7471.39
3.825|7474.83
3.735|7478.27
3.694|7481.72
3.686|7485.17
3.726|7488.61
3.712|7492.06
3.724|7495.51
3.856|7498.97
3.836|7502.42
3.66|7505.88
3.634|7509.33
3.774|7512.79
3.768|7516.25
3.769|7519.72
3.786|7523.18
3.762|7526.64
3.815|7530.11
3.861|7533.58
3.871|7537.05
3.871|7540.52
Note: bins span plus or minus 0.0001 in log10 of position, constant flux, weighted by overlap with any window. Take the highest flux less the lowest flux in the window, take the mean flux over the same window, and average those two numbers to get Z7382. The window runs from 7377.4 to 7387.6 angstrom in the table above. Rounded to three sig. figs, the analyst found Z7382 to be 2.03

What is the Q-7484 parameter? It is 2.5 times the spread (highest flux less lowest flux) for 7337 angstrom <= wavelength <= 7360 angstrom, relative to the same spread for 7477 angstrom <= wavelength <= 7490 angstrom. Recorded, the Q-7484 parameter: 11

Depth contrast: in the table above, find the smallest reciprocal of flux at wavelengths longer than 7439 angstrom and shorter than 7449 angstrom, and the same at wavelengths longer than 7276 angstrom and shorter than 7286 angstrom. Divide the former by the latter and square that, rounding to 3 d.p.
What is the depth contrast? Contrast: 0.909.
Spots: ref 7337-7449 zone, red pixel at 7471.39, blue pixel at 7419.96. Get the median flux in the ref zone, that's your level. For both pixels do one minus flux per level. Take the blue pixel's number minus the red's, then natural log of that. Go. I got -2.6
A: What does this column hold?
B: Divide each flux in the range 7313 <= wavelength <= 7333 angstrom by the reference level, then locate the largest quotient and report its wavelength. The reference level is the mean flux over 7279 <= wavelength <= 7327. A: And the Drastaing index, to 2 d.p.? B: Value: 7318.15 angstrom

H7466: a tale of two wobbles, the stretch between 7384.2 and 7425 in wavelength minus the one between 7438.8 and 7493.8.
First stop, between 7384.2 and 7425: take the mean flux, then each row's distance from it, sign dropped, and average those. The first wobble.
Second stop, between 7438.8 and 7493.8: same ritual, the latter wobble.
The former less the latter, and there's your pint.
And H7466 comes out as 0.15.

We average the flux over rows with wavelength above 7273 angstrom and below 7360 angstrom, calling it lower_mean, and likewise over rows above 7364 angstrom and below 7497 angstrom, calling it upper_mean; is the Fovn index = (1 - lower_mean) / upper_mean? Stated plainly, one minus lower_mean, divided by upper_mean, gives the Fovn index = -0.724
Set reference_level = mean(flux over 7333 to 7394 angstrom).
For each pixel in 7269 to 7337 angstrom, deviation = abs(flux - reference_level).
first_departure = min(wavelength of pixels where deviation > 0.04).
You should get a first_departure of 7274.47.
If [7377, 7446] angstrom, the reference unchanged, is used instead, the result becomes 7379.07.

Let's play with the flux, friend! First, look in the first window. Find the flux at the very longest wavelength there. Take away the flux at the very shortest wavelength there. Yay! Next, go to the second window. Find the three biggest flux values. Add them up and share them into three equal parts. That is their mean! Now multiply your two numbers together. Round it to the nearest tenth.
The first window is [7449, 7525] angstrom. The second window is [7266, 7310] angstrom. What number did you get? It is -0.2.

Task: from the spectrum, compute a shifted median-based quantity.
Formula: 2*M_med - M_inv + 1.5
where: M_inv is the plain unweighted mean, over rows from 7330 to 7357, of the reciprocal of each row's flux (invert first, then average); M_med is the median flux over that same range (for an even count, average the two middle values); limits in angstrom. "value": 8.61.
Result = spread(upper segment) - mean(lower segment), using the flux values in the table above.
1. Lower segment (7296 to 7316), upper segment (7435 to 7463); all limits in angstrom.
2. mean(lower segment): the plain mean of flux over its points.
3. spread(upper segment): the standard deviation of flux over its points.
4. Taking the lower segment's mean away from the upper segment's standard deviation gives -3.68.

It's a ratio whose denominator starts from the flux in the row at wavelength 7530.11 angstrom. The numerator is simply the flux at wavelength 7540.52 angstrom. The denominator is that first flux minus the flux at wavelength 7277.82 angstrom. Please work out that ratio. 35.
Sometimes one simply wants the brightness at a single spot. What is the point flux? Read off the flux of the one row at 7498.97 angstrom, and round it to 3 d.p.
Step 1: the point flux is 3.856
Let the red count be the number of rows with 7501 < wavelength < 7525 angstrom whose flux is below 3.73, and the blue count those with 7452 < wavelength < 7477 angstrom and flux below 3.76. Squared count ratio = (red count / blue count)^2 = 4.0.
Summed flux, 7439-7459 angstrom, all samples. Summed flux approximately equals 22.9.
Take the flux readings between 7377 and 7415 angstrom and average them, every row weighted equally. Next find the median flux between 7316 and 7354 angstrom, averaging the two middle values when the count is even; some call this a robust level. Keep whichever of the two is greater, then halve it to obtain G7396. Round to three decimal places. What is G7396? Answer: 1.869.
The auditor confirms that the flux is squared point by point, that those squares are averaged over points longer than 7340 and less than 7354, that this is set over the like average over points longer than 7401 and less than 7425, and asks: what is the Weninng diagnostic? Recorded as 1.02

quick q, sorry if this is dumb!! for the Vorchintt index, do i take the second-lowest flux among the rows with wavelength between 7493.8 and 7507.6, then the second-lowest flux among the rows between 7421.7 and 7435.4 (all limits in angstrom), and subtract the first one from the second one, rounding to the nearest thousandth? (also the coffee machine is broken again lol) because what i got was 0.020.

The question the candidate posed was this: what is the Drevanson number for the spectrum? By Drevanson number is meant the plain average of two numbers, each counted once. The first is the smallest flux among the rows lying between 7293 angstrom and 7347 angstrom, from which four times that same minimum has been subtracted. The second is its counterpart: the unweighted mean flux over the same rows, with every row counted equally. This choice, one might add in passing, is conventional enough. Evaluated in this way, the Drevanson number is -3.54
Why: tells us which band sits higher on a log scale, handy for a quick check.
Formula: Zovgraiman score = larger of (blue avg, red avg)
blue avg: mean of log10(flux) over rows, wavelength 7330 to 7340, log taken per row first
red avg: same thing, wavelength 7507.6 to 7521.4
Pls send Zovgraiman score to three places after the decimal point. 0.572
